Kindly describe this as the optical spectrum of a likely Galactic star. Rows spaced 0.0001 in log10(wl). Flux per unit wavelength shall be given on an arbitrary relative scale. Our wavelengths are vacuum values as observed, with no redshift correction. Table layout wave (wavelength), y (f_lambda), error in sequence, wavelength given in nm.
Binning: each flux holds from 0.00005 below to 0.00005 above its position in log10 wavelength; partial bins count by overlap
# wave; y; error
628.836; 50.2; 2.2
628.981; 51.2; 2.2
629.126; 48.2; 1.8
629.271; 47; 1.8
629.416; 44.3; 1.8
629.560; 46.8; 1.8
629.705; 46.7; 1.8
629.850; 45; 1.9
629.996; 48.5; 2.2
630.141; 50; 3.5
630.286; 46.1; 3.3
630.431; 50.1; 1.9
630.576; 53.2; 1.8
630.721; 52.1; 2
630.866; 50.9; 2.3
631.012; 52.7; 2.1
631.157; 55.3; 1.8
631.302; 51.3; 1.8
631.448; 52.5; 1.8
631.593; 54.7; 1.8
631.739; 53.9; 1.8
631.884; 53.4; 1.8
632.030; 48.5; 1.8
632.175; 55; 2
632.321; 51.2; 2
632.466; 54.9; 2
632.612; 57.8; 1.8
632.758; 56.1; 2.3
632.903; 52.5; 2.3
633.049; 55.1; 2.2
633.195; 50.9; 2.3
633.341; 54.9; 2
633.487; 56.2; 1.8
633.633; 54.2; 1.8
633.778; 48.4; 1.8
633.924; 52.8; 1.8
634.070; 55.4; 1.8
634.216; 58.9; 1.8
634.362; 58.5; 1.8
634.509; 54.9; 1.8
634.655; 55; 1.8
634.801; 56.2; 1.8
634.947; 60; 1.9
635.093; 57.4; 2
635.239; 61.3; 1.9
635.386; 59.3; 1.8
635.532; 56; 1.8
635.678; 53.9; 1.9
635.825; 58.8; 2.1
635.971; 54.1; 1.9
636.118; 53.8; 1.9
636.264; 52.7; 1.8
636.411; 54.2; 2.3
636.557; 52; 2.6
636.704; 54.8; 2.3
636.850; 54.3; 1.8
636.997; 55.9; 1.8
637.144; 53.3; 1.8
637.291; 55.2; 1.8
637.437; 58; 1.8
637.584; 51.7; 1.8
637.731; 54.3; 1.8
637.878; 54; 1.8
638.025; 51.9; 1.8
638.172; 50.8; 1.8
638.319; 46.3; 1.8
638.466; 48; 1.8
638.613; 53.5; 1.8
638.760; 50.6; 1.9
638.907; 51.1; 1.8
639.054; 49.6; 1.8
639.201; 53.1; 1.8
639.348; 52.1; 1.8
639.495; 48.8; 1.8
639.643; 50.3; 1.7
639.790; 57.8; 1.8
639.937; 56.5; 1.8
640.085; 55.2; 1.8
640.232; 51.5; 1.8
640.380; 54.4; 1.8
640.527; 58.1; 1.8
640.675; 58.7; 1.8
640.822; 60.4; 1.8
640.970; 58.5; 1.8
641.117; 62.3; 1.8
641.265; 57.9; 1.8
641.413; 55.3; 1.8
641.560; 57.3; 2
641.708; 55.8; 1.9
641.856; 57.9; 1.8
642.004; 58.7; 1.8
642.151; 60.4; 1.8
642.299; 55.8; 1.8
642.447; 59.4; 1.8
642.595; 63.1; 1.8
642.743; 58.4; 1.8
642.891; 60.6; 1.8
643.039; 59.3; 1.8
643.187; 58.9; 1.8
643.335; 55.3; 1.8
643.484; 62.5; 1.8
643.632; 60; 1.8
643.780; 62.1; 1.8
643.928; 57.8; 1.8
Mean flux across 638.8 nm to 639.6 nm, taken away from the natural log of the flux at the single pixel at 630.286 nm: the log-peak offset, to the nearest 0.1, -47.1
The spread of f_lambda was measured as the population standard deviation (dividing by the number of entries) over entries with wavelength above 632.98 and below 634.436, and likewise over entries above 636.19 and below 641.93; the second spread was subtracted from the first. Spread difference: -0.4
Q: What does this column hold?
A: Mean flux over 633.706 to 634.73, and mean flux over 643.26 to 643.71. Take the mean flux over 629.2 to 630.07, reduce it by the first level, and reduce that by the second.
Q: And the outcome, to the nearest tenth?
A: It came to -67.7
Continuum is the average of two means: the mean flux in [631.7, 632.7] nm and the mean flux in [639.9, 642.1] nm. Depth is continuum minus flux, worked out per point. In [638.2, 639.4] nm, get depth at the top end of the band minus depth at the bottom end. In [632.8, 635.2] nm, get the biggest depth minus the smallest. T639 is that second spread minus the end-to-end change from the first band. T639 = 17.4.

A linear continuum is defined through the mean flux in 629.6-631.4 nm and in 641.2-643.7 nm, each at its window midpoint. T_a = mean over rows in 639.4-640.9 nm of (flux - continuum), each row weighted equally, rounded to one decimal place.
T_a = -1.8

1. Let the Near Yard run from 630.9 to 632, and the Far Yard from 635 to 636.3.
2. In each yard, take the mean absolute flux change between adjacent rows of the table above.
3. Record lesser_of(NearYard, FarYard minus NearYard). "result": 0.9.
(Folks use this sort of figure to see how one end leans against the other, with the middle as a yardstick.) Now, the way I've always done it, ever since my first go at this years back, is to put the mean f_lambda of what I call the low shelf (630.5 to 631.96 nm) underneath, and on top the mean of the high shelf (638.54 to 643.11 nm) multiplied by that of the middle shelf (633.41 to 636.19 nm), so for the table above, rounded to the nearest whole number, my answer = 59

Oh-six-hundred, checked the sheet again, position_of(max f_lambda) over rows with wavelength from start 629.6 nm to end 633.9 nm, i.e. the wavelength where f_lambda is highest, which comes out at 632.612 nm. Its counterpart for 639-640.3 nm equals 639.790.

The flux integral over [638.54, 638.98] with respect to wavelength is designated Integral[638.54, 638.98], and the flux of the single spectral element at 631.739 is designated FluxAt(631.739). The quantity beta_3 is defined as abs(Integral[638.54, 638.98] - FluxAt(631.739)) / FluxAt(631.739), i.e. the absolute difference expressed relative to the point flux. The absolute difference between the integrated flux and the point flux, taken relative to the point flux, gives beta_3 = 0.58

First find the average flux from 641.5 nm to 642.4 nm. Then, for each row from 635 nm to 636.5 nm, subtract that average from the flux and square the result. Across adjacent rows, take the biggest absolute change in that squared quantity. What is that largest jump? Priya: 13.3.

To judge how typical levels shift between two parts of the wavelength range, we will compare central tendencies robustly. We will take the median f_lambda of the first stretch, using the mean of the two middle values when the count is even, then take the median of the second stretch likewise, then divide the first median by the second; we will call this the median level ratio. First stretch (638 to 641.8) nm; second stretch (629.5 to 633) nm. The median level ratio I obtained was 1.03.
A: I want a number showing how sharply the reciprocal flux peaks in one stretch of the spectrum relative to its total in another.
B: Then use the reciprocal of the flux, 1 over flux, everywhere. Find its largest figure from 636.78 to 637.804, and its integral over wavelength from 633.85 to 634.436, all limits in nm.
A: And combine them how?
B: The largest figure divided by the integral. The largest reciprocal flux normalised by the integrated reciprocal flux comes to 1.9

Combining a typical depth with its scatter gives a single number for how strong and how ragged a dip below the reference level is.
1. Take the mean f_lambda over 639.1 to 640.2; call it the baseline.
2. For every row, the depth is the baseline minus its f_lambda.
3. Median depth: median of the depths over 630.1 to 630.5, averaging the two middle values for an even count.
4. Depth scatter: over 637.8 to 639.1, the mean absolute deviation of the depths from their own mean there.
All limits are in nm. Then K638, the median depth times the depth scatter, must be 6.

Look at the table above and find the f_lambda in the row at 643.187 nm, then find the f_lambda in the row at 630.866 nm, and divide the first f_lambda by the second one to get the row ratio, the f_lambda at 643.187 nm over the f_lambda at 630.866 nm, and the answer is 1.16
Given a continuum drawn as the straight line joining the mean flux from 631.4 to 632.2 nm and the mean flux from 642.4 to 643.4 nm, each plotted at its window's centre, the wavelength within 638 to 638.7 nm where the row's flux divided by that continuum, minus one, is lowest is 638.319 nm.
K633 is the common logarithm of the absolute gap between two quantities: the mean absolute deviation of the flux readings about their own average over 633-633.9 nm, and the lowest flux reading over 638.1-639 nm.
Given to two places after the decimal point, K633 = 1.64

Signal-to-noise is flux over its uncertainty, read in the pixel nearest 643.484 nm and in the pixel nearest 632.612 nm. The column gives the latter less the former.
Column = -2.6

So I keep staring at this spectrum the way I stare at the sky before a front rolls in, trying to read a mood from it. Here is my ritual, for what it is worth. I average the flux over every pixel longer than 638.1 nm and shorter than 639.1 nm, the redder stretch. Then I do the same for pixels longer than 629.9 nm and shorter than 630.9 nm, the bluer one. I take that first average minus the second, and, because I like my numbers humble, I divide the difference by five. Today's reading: 0.0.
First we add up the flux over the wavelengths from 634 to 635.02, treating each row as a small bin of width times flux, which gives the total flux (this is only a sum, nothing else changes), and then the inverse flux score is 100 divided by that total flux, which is 1.72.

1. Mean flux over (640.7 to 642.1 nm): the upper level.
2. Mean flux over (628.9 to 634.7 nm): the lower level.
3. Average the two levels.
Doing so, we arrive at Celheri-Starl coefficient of 55.2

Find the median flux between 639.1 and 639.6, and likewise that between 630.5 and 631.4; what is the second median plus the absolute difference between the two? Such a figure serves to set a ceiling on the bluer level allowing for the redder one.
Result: 53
